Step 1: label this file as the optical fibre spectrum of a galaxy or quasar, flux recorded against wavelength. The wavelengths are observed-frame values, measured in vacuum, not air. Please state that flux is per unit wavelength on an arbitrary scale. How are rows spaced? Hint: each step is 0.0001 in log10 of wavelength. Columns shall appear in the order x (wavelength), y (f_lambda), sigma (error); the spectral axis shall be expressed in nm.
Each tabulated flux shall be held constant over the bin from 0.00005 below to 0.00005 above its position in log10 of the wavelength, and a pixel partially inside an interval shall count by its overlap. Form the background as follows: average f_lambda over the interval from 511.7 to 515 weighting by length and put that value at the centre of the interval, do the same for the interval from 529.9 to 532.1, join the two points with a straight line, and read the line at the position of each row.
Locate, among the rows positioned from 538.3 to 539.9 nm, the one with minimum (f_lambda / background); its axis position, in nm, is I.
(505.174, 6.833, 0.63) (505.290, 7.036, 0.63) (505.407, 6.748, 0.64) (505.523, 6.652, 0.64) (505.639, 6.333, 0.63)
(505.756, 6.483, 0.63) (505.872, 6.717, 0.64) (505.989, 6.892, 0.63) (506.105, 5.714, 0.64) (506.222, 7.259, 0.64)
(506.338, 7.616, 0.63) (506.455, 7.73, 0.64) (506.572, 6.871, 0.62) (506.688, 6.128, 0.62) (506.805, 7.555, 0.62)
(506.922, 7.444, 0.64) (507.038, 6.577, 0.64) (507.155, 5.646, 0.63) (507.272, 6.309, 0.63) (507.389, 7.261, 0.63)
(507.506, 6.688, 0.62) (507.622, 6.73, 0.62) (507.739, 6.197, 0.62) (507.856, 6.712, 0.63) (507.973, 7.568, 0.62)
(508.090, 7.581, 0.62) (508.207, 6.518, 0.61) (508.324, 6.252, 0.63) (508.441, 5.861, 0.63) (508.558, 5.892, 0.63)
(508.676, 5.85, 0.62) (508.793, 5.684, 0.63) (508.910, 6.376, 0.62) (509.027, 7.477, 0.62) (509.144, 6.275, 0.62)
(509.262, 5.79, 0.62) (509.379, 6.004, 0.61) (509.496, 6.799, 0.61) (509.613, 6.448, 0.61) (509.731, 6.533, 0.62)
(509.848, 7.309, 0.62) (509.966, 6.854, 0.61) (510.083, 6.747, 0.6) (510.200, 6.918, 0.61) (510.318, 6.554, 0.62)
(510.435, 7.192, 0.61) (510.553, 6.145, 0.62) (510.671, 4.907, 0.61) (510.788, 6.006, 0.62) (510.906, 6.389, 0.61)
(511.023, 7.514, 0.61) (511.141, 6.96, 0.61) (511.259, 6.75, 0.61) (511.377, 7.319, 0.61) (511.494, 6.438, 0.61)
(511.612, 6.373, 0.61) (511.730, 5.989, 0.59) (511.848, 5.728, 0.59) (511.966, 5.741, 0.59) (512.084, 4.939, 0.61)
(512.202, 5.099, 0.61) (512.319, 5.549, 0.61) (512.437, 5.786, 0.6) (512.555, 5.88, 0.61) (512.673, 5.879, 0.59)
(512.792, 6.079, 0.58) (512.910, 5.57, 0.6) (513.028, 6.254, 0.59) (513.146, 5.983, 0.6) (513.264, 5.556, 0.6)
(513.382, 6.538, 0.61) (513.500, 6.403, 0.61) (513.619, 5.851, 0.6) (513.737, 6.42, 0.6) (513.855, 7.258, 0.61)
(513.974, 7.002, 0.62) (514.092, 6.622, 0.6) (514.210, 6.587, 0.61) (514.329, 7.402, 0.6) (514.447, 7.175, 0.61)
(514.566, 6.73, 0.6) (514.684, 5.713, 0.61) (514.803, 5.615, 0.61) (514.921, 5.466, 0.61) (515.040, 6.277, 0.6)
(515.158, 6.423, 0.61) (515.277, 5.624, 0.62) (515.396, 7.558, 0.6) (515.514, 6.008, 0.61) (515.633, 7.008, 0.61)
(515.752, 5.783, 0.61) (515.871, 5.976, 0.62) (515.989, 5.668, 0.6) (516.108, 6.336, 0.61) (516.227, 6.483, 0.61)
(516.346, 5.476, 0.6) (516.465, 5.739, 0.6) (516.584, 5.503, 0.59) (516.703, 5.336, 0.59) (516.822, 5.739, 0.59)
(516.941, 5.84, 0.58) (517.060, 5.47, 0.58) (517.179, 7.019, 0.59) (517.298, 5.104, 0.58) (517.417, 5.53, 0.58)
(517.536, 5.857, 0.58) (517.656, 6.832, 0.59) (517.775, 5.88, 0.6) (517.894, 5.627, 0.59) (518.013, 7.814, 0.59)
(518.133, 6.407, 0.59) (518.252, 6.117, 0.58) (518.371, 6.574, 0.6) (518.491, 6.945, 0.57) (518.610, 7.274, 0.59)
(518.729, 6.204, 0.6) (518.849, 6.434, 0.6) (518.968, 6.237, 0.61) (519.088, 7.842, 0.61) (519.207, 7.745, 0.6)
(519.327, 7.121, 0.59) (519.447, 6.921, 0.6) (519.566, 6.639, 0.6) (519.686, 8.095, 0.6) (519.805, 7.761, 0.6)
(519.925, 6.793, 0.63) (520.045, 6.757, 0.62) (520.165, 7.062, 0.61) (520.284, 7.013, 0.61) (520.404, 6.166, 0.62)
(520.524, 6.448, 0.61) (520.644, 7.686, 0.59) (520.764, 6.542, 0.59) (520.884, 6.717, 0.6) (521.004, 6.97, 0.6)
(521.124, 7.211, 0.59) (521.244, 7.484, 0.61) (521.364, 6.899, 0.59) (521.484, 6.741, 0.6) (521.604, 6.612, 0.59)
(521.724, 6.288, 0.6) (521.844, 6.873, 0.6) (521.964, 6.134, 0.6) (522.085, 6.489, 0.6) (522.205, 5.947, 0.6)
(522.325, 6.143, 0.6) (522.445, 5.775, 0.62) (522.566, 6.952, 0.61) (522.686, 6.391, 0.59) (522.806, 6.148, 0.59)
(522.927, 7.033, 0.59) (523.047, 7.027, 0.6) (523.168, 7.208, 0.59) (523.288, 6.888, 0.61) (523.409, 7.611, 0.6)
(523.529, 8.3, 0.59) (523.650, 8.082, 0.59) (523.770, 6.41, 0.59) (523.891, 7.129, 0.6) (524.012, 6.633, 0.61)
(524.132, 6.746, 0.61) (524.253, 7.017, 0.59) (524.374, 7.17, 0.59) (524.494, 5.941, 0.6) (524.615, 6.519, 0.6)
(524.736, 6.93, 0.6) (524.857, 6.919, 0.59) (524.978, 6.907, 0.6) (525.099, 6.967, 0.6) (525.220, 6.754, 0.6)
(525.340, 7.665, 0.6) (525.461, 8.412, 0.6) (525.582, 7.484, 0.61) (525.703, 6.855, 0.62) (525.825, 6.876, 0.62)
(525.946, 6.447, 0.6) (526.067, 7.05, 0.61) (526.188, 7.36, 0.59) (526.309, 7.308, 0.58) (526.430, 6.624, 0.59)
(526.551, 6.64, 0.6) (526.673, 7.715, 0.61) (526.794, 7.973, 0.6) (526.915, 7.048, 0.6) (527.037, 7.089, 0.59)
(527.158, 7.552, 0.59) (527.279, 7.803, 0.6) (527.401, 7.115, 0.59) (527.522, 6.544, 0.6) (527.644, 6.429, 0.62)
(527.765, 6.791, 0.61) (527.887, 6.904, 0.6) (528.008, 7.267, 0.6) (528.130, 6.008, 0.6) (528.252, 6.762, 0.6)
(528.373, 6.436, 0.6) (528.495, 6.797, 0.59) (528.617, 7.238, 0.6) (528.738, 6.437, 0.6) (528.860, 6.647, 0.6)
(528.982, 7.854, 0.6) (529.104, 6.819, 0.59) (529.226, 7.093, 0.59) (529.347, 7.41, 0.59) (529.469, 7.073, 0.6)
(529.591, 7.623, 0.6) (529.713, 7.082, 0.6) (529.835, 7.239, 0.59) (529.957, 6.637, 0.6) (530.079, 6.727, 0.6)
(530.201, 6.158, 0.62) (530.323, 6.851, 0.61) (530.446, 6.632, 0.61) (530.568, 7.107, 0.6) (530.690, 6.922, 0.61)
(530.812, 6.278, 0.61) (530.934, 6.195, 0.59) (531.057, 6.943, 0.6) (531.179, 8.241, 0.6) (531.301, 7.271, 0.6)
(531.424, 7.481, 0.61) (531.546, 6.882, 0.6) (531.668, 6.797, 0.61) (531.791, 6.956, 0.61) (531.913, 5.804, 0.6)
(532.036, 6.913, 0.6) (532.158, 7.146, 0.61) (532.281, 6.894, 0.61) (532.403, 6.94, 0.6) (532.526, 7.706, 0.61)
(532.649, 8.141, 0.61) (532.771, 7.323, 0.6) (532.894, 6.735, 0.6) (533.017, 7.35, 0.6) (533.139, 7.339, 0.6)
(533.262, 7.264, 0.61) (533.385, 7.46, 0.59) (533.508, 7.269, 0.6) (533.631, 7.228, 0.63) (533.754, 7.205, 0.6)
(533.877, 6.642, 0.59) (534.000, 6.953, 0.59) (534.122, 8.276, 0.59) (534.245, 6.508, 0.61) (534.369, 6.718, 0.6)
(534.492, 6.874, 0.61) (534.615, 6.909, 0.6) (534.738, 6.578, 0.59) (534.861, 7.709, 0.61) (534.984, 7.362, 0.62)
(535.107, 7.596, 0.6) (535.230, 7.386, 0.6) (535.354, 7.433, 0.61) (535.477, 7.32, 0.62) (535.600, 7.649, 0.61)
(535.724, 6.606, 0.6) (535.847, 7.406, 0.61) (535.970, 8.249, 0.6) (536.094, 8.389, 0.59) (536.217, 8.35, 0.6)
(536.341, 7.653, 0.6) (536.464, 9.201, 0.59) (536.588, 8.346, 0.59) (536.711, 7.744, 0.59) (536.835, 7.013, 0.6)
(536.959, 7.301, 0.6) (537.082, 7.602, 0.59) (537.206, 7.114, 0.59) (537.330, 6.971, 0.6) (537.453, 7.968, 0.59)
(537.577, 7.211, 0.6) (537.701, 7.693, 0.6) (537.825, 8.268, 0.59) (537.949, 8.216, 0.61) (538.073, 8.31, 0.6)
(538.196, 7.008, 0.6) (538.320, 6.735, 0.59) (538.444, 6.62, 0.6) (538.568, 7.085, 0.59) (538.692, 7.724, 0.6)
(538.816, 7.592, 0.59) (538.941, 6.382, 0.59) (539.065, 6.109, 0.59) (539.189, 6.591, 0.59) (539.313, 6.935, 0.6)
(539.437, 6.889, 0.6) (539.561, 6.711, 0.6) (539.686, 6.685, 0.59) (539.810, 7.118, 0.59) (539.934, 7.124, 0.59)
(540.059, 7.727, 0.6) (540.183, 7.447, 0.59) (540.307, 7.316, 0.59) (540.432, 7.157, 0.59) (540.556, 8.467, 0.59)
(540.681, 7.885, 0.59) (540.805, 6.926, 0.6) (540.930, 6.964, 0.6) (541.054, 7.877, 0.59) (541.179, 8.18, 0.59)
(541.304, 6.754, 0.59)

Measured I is 539.065 nm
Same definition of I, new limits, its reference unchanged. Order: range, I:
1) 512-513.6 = 512.084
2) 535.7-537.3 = 535.724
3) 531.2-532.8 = 531.913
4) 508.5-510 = 508.793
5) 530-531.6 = 530.201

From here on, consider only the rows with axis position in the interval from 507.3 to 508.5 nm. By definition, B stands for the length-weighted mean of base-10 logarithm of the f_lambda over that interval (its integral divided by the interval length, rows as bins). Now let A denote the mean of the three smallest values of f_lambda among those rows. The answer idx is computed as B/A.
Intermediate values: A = 6.1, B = 0.83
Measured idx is 0.135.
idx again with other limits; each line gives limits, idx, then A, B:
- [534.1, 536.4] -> 0.132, 6.6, 0.87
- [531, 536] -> 0.136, 6.3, 0.86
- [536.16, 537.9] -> 0.126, 7.0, 0.89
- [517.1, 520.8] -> 0.152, 5.4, 0.82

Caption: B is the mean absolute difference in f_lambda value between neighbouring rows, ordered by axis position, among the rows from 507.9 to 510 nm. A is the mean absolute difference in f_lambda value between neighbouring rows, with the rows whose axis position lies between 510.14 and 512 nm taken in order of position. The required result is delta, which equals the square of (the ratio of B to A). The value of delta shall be 0.7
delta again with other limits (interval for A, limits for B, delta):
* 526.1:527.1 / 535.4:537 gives 2.3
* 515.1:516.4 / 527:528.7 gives 0.3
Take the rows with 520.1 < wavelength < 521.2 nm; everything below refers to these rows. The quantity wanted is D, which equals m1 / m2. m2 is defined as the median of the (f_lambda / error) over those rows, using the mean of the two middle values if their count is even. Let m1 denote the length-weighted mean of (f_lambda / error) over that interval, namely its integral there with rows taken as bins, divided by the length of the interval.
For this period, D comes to 0.99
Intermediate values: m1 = 11.4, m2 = 11.5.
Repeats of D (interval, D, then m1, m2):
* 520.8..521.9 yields 1.00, 11.5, 11.5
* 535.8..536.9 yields 0.98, 13.5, 13.7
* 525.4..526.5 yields 1.03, 11.9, 11.6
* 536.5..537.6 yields 1.04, 12.7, 12.2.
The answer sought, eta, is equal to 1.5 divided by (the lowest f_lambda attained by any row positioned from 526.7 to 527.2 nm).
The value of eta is 0.21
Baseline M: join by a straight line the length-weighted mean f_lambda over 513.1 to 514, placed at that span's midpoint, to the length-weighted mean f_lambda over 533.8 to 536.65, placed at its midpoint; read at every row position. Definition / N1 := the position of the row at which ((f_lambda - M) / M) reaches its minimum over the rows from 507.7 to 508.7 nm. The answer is 508.676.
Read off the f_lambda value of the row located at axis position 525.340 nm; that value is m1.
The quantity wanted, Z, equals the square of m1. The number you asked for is 59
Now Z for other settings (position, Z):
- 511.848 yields 33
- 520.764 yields 43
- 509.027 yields 56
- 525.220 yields 46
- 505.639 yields 40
